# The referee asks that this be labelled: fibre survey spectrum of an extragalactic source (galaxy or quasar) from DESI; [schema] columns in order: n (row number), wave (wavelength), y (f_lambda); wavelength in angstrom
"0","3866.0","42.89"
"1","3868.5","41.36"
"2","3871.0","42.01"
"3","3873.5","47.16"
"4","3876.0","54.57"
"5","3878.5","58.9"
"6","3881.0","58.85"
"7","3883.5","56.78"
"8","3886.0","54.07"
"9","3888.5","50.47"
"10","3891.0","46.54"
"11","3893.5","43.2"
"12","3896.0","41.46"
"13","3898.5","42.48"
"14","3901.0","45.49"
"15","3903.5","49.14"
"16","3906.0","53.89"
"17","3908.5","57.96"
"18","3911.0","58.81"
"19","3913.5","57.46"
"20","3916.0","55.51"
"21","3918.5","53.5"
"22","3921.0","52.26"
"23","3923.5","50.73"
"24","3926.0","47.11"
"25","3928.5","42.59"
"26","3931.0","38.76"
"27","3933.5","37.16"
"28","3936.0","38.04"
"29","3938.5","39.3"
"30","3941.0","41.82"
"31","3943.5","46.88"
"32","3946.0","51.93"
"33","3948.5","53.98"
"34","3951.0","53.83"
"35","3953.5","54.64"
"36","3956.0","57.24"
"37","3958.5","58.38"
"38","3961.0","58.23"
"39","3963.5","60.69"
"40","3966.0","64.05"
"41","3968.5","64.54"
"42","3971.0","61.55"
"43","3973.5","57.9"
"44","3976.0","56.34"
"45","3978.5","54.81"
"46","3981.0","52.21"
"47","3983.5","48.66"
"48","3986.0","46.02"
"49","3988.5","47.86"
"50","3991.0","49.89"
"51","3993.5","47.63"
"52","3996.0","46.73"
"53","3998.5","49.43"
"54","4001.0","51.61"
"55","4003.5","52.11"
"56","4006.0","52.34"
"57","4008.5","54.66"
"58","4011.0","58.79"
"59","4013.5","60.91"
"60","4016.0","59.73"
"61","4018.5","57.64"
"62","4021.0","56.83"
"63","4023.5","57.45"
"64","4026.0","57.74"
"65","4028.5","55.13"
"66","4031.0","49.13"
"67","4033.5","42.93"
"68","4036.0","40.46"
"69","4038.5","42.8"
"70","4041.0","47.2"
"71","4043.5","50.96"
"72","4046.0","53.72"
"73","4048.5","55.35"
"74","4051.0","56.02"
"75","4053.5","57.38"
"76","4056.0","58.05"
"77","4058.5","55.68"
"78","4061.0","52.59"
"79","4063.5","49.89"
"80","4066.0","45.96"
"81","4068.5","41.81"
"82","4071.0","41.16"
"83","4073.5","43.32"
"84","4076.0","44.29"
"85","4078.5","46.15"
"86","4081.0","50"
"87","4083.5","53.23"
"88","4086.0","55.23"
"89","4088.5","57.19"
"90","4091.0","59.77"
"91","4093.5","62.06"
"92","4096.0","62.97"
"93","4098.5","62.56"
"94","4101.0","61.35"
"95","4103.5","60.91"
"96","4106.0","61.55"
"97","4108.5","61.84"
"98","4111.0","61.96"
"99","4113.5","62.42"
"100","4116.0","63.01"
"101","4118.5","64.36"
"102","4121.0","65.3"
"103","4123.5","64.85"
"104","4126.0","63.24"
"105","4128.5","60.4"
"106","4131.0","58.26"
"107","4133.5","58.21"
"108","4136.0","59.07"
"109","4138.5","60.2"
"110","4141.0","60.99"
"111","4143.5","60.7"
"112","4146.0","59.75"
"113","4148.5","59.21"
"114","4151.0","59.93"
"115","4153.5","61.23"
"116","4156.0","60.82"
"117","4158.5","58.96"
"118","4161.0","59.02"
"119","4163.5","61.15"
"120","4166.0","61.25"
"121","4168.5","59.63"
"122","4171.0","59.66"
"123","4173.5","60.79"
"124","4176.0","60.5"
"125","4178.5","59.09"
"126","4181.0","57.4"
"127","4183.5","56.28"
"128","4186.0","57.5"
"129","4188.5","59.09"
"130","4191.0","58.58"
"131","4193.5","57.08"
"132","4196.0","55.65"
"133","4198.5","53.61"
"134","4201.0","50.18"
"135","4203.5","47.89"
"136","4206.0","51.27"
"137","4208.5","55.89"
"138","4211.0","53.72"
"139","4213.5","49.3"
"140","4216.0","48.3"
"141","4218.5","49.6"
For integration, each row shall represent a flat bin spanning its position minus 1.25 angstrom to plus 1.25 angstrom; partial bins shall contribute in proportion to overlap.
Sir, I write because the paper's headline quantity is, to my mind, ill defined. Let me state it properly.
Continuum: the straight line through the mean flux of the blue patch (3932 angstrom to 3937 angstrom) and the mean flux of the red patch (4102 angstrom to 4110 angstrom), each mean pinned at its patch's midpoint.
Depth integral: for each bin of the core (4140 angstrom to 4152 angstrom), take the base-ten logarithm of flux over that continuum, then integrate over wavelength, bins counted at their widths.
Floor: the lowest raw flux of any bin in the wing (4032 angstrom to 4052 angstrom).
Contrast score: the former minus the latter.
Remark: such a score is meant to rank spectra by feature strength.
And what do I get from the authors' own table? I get -41.0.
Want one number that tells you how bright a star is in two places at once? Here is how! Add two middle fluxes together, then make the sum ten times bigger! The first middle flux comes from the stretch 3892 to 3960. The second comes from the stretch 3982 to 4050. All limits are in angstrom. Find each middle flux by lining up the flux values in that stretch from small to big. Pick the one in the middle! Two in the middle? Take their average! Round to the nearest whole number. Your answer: 1023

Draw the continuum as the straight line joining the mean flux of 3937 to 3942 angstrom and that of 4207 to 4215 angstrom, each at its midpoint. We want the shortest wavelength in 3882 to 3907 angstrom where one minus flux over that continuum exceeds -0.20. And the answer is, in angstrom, 3893.5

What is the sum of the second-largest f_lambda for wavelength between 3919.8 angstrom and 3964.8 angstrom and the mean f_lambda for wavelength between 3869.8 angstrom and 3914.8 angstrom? 109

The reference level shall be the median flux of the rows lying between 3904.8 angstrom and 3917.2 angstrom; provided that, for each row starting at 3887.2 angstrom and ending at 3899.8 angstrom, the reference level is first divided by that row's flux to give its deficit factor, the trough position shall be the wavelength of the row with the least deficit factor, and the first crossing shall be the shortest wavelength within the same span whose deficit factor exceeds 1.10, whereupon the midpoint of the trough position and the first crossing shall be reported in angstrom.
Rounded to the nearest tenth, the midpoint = 3888.5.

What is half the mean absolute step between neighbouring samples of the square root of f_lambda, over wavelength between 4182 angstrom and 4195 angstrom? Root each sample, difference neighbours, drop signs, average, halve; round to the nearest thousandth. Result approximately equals 0.040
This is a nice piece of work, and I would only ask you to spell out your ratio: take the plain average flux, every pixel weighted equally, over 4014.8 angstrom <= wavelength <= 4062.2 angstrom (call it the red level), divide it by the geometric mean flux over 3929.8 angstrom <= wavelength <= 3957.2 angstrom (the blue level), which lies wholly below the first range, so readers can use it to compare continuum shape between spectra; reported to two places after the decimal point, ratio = 1.15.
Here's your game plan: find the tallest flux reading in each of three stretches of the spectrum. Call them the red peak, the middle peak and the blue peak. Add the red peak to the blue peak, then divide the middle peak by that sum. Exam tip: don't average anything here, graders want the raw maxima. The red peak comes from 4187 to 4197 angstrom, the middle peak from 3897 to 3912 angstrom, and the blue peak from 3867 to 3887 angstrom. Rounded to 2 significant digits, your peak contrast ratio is 0.50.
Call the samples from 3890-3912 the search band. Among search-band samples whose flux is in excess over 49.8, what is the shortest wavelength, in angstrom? 3906.0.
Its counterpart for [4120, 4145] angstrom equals 4121.0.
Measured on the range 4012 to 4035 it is 4013.5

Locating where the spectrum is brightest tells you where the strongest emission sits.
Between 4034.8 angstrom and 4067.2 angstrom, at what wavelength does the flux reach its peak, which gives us 4056.0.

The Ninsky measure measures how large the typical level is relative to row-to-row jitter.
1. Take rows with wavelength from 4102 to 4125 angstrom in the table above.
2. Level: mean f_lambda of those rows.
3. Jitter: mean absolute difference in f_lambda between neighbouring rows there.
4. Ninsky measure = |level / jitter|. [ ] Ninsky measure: 104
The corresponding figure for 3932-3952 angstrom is 19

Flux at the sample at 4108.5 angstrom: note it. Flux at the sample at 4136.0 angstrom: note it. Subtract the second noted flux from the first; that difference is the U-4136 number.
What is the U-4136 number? 3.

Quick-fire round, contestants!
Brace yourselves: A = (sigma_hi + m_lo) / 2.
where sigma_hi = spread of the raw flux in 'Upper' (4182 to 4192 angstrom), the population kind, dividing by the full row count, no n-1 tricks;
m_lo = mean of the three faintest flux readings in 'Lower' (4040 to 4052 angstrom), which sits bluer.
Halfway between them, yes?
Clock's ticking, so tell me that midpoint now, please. 25.9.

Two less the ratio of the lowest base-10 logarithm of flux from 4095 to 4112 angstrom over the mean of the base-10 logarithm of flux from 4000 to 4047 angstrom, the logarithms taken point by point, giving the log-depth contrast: 0.96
